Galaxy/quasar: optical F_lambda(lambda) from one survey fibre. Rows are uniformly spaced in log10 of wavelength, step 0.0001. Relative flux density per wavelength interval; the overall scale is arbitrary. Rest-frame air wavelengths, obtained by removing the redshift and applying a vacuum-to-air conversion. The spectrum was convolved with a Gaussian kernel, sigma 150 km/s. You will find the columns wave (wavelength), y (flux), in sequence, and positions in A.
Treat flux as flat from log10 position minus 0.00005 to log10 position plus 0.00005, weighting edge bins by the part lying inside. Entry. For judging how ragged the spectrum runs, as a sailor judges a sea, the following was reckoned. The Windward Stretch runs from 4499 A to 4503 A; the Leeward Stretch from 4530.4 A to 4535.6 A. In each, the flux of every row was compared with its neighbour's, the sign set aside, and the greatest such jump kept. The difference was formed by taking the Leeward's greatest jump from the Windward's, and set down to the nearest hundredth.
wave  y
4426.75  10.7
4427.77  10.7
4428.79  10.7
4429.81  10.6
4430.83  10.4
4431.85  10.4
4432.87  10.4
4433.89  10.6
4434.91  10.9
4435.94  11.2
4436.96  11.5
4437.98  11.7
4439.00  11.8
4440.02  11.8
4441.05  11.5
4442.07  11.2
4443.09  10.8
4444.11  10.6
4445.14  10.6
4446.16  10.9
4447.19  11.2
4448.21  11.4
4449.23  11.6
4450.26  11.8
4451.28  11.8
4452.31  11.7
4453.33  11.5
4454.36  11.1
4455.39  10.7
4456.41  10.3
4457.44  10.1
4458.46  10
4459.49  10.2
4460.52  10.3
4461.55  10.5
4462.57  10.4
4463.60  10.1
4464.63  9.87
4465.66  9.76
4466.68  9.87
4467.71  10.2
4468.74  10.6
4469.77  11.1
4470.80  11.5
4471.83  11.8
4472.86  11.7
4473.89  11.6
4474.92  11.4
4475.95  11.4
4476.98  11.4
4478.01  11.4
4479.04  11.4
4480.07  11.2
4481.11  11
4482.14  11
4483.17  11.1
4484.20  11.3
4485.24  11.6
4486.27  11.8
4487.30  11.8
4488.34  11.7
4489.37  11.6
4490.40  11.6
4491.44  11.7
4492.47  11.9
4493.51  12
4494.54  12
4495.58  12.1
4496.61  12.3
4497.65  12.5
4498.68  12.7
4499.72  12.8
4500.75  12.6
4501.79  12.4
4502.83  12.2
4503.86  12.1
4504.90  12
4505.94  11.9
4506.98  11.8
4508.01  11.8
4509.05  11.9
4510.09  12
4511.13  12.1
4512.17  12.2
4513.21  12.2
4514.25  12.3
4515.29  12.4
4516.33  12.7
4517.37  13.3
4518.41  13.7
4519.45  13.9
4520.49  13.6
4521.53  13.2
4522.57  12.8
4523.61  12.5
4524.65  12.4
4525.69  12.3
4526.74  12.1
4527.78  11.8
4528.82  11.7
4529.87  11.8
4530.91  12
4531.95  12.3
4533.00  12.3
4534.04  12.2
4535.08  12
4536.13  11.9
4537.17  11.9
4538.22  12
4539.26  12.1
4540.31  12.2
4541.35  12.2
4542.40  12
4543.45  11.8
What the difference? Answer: -0.10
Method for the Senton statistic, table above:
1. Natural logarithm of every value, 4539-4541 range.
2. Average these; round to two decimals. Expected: 2.50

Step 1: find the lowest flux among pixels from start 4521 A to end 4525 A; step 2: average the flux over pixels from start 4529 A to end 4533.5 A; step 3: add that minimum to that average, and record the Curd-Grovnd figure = 24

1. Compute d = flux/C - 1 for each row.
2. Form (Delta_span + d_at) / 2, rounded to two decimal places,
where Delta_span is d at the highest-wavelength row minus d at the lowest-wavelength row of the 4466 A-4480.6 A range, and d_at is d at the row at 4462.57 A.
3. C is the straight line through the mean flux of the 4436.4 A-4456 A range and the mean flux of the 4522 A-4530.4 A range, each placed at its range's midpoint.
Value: 0.00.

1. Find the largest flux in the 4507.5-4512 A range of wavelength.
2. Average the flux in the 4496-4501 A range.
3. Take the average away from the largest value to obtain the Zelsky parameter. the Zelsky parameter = -0.5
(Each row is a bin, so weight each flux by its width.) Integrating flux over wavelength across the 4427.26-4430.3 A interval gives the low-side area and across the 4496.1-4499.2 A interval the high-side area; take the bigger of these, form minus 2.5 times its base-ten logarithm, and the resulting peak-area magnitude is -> -3.97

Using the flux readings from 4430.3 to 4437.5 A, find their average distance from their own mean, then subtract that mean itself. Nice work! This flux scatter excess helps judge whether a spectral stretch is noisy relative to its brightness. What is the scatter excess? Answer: -10.40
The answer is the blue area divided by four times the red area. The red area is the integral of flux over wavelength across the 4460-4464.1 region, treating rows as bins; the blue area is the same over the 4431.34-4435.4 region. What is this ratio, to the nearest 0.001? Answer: 0.254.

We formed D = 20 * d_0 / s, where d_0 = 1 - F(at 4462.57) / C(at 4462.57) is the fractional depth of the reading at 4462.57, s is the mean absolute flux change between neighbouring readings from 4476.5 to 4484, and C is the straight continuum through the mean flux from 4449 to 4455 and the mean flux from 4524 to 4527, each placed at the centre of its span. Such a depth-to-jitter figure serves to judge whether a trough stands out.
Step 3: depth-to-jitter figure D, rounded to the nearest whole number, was 26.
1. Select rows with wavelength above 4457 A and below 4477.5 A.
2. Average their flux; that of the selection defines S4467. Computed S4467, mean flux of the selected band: 10.7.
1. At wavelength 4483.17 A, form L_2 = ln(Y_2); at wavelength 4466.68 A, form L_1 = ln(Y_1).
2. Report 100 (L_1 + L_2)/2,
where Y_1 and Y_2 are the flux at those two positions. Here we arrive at 235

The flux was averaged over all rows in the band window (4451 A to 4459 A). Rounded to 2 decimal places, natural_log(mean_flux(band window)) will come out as 2.39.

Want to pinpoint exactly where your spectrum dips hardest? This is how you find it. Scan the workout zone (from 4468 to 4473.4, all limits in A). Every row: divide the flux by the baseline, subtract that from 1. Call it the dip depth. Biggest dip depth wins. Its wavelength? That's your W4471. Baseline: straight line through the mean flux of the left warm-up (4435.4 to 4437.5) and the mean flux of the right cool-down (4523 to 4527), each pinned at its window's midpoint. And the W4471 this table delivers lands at 4468.74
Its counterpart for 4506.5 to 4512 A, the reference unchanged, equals 4508.01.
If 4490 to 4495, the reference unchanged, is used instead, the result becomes 4490.40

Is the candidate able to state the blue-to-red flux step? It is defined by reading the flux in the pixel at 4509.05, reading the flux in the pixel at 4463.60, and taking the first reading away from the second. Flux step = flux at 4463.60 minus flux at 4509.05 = -1.8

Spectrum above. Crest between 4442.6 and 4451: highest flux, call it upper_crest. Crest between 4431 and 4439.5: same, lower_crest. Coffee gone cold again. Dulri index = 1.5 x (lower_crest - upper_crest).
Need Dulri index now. 0.0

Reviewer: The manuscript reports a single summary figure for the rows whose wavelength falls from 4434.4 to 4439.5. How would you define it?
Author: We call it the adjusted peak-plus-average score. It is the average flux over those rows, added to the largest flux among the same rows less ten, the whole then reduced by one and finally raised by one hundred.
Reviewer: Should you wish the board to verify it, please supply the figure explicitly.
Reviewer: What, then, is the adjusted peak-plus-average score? 112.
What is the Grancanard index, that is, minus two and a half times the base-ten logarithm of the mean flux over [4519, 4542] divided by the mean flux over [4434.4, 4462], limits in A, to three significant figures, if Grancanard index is -0.117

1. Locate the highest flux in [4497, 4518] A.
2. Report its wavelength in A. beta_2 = 4517.37 A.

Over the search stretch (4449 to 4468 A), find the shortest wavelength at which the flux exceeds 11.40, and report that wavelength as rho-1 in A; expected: 4449.23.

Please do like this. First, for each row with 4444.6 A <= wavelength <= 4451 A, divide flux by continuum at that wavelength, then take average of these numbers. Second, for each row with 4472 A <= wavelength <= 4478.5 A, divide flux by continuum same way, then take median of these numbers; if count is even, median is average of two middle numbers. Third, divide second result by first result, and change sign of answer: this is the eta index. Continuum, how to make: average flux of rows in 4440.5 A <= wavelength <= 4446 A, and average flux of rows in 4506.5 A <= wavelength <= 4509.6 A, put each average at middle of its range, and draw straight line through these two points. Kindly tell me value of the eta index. -0.98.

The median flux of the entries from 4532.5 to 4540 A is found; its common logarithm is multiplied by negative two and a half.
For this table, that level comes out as -2.70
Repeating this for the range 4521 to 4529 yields -2.73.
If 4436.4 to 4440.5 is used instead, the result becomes -2.68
